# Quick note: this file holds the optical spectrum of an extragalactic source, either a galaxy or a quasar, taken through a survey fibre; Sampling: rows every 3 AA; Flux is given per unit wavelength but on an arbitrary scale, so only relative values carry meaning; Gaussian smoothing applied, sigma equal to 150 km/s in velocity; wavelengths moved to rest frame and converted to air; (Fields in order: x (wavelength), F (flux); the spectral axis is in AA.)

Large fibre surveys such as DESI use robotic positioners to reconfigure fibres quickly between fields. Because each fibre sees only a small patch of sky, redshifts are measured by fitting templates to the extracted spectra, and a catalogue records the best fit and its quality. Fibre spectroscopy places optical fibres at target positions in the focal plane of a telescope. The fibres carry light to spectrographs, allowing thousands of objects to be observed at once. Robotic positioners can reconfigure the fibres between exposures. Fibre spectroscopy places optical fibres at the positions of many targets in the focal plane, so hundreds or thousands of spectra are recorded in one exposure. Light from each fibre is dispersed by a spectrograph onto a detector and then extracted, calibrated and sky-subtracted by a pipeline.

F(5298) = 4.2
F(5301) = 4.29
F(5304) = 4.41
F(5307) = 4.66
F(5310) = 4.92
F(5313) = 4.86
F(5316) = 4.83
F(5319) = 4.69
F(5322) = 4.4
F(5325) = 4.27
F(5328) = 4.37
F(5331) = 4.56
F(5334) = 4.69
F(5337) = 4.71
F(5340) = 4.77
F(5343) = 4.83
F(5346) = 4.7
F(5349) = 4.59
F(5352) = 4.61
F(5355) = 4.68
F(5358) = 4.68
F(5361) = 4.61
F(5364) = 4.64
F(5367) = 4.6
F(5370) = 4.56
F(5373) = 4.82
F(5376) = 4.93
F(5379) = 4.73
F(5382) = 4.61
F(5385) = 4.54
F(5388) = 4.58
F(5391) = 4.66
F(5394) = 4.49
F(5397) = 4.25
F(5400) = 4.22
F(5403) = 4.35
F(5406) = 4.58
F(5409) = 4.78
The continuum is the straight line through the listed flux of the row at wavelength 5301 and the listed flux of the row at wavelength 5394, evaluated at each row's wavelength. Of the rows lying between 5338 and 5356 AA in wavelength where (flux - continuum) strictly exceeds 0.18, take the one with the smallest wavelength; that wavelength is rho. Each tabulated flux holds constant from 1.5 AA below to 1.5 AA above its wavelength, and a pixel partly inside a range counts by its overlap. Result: 5340 AA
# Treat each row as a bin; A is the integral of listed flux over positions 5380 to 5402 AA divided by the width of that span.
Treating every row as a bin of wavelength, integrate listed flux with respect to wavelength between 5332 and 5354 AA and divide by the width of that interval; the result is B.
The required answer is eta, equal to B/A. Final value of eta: 1.05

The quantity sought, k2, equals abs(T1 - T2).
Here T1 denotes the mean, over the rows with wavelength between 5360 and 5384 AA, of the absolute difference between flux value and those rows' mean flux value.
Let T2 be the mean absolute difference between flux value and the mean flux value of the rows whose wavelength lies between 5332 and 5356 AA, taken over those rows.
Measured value 0.05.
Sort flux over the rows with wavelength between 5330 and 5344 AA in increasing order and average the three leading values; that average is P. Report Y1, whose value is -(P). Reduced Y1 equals -4.65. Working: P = 4.65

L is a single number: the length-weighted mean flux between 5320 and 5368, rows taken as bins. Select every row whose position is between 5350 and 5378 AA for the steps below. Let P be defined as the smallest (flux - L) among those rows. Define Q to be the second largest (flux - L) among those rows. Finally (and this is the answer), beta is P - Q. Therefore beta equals -0.260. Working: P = -0.048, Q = 0.21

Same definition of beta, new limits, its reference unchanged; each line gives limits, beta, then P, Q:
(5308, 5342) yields -0.590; -0.338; 0.25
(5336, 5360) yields -0.180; -0.018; 0.16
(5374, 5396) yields -0.240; -0.118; 0.12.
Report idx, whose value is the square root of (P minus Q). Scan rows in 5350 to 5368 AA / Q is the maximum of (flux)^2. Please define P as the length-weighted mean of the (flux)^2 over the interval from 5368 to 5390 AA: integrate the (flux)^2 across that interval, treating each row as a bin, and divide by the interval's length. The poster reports 0.1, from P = 21.9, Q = 21.9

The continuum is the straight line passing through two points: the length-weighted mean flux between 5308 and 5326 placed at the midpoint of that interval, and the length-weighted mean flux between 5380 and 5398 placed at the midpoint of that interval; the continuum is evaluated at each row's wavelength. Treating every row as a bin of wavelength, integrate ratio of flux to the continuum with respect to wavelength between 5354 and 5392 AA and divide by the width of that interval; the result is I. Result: 1.02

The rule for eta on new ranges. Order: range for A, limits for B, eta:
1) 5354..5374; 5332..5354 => 1.01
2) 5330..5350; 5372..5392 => 1.00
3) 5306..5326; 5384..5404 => 0.95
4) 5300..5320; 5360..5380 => 1.01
